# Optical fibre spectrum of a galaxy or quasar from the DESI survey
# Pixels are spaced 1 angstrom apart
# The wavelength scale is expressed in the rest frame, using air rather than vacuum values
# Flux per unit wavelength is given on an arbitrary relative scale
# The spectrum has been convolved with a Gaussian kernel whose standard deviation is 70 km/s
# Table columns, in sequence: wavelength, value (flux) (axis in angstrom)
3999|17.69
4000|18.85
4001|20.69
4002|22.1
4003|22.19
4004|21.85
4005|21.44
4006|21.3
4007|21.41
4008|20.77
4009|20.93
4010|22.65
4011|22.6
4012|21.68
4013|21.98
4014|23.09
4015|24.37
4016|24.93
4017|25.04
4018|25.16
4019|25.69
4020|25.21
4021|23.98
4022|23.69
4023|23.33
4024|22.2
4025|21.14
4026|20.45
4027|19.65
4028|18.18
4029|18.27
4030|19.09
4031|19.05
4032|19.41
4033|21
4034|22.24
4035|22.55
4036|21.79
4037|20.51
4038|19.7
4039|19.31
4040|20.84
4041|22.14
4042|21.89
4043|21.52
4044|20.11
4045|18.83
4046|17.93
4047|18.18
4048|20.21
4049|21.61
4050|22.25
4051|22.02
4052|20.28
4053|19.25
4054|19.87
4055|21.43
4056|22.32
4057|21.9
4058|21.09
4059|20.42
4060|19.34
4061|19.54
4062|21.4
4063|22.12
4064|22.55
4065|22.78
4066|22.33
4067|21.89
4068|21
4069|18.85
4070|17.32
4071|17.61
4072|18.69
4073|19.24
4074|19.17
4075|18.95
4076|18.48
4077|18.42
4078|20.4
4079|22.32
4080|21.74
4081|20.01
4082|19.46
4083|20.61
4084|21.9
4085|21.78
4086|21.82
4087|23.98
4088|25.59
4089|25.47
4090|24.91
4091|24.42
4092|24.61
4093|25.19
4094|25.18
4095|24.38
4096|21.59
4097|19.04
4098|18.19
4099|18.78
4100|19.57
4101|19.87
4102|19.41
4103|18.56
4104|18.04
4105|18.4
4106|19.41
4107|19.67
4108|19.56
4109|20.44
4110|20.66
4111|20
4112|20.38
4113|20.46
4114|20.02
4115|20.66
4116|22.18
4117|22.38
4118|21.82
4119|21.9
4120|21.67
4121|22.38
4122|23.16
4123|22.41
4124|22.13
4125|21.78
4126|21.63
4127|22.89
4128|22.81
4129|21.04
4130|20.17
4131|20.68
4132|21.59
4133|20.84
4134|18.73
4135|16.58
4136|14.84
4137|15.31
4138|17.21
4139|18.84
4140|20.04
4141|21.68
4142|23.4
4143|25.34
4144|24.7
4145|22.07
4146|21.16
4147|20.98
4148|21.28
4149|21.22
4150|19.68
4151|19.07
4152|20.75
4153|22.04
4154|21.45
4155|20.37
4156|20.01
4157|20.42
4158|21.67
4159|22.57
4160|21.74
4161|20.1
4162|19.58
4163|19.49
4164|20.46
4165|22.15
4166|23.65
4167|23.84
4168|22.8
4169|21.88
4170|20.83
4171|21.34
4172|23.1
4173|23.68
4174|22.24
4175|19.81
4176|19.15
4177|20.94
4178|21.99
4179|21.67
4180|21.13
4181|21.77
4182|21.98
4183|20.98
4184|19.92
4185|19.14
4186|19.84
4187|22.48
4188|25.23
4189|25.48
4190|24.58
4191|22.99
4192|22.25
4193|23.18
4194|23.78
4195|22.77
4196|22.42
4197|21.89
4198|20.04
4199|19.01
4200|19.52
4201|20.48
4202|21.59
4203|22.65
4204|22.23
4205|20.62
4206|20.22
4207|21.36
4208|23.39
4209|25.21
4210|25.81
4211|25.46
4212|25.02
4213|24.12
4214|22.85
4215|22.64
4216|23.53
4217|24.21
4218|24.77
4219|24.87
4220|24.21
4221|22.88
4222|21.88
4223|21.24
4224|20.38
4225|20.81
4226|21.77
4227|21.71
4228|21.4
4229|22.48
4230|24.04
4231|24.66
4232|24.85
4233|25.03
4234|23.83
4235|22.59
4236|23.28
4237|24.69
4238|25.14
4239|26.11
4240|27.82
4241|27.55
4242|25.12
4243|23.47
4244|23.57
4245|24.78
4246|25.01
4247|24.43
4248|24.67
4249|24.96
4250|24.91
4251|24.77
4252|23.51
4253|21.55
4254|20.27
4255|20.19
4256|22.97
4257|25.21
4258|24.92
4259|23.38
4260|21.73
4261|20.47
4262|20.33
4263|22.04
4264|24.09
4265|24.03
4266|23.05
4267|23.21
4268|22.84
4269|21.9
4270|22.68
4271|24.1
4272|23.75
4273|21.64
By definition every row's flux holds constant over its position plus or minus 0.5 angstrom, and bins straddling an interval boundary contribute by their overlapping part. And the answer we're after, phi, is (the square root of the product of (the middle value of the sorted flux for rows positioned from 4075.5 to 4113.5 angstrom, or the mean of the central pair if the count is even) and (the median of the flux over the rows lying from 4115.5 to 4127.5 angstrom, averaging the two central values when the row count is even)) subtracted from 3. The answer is -18.3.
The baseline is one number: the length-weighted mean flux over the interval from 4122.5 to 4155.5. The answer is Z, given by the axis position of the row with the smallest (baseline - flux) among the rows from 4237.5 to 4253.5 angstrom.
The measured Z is 4240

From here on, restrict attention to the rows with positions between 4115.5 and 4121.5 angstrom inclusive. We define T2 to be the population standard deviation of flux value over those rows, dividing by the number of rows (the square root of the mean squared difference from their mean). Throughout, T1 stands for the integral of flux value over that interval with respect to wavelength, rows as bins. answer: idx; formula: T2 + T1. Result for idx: 133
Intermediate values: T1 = 132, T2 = 0.28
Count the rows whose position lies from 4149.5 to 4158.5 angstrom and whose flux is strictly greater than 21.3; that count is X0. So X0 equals 3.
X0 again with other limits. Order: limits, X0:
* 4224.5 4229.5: 4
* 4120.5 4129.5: 8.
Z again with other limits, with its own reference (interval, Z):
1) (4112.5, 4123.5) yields 4122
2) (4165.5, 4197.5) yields 4189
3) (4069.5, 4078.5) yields 4078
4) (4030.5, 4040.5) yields 4035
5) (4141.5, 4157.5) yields 4143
